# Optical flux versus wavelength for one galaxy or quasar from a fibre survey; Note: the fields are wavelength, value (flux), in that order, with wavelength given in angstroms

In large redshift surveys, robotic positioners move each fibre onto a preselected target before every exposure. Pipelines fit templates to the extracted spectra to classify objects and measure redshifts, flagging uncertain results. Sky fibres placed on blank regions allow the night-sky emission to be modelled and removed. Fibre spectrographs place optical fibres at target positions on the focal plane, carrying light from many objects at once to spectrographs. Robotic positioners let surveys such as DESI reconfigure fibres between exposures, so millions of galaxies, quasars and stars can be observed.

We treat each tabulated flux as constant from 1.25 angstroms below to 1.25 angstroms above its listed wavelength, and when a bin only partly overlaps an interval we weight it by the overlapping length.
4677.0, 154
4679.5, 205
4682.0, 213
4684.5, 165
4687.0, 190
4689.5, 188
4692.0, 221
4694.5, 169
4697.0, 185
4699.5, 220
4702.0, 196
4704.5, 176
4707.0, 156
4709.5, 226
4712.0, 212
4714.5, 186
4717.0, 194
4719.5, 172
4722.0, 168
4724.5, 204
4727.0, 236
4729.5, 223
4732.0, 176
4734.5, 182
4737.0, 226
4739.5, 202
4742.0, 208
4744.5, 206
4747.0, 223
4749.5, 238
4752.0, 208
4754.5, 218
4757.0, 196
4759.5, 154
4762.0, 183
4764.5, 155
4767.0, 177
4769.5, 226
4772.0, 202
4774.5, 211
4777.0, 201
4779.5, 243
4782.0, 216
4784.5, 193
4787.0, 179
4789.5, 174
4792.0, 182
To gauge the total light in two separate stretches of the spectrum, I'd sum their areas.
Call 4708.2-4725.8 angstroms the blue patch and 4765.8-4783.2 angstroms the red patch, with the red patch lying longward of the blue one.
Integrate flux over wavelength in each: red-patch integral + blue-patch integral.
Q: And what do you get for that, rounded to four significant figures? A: 7095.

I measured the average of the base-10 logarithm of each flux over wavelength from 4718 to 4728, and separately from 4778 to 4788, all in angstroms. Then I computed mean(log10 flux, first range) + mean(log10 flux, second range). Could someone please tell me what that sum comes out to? 4.600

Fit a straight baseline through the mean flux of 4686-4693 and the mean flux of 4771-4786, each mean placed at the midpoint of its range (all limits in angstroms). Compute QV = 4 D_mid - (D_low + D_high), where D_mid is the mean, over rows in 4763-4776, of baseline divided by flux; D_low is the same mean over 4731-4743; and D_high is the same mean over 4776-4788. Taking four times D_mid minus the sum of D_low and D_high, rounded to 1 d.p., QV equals 2.3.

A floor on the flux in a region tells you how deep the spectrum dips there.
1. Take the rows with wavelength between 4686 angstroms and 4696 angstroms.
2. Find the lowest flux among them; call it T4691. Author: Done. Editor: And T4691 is 169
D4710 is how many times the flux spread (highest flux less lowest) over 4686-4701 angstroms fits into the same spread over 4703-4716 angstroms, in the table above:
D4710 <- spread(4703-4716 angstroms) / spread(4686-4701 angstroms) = 1.3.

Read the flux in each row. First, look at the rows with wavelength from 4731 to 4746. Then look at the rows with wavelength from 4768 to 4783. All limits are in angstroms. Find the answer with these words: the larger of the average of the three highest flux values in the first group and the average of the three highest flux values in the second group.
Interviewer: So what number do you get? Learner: 228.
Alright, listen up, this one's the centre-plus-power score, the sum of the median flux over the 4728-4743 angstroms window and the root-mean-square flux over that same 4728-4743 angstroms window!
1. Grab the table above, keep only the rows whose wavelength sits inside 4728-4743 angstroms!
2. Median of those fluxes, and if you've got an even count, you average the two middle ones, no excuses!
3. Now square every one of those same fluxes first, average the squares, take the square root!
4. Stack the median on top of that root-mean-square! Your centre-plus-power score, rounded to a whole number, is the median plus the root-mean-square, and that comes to 409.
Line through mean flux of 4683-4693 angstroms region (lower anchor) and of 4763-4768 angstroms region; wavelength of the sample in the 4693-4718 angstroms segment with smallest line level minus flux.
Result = 4709.5 angstroms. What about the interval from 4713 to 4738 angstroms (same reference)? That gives 4727.0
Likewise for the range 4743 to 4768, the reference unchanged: 4749.5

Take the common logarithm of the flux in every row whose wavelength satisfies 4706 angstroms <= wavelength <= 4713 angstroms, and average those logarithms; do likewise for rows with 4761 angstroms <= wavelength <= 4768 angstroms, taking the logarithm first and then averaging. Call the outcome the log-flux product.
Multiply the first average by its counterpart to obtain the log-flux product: 5.12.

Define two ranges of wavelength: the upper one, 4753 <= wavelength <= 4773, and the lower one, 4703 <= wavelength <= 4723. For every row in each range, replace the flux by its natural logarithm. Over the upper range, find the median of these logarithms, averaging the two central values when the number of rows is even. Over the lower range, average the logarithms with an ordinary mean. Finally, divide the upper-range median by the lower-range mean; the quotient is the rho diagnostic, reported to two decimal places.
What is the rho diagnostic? 1.00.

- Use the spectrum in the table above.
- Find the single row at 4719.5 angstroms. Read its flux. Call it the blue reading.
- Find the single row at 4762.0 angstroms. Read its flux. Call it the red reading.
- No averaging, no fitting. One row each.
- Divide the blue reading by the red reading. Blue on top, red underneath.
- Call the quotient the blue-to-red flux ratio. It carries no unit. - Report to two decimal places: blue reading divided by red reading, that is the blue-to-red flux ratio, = 0.94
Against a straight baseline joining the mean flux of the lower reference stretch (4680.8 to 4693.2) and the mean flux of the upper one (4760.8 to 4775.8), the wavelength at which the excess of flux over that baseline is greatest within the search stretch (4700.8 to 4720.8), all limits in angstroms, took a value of 4709.5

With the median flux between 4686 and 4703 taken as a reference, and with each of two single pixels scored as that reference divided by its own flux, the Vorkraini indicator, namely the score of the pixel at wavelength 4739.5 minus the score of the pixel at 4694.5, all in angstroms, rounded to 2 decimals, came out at -0.18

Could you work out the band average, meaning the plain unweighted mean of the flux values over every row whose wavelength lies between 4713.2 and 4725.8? 185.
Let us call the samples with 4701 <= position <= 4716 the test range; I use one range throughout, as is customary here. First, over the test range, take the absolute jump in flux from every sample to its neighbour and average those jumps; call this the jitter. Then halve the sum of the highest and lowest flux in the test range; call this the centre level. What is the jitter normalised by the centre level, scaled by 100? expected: 16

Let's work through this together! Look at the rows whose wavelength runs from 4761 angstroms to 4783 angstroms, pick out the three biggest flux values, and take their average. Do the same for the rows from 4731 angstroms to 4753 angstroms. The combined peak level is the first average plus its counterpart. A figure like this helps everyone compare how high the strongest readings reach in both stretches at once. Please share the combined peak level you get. 457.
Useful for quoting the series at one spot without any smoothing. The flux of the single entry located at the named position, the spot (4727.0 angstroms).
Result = 236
